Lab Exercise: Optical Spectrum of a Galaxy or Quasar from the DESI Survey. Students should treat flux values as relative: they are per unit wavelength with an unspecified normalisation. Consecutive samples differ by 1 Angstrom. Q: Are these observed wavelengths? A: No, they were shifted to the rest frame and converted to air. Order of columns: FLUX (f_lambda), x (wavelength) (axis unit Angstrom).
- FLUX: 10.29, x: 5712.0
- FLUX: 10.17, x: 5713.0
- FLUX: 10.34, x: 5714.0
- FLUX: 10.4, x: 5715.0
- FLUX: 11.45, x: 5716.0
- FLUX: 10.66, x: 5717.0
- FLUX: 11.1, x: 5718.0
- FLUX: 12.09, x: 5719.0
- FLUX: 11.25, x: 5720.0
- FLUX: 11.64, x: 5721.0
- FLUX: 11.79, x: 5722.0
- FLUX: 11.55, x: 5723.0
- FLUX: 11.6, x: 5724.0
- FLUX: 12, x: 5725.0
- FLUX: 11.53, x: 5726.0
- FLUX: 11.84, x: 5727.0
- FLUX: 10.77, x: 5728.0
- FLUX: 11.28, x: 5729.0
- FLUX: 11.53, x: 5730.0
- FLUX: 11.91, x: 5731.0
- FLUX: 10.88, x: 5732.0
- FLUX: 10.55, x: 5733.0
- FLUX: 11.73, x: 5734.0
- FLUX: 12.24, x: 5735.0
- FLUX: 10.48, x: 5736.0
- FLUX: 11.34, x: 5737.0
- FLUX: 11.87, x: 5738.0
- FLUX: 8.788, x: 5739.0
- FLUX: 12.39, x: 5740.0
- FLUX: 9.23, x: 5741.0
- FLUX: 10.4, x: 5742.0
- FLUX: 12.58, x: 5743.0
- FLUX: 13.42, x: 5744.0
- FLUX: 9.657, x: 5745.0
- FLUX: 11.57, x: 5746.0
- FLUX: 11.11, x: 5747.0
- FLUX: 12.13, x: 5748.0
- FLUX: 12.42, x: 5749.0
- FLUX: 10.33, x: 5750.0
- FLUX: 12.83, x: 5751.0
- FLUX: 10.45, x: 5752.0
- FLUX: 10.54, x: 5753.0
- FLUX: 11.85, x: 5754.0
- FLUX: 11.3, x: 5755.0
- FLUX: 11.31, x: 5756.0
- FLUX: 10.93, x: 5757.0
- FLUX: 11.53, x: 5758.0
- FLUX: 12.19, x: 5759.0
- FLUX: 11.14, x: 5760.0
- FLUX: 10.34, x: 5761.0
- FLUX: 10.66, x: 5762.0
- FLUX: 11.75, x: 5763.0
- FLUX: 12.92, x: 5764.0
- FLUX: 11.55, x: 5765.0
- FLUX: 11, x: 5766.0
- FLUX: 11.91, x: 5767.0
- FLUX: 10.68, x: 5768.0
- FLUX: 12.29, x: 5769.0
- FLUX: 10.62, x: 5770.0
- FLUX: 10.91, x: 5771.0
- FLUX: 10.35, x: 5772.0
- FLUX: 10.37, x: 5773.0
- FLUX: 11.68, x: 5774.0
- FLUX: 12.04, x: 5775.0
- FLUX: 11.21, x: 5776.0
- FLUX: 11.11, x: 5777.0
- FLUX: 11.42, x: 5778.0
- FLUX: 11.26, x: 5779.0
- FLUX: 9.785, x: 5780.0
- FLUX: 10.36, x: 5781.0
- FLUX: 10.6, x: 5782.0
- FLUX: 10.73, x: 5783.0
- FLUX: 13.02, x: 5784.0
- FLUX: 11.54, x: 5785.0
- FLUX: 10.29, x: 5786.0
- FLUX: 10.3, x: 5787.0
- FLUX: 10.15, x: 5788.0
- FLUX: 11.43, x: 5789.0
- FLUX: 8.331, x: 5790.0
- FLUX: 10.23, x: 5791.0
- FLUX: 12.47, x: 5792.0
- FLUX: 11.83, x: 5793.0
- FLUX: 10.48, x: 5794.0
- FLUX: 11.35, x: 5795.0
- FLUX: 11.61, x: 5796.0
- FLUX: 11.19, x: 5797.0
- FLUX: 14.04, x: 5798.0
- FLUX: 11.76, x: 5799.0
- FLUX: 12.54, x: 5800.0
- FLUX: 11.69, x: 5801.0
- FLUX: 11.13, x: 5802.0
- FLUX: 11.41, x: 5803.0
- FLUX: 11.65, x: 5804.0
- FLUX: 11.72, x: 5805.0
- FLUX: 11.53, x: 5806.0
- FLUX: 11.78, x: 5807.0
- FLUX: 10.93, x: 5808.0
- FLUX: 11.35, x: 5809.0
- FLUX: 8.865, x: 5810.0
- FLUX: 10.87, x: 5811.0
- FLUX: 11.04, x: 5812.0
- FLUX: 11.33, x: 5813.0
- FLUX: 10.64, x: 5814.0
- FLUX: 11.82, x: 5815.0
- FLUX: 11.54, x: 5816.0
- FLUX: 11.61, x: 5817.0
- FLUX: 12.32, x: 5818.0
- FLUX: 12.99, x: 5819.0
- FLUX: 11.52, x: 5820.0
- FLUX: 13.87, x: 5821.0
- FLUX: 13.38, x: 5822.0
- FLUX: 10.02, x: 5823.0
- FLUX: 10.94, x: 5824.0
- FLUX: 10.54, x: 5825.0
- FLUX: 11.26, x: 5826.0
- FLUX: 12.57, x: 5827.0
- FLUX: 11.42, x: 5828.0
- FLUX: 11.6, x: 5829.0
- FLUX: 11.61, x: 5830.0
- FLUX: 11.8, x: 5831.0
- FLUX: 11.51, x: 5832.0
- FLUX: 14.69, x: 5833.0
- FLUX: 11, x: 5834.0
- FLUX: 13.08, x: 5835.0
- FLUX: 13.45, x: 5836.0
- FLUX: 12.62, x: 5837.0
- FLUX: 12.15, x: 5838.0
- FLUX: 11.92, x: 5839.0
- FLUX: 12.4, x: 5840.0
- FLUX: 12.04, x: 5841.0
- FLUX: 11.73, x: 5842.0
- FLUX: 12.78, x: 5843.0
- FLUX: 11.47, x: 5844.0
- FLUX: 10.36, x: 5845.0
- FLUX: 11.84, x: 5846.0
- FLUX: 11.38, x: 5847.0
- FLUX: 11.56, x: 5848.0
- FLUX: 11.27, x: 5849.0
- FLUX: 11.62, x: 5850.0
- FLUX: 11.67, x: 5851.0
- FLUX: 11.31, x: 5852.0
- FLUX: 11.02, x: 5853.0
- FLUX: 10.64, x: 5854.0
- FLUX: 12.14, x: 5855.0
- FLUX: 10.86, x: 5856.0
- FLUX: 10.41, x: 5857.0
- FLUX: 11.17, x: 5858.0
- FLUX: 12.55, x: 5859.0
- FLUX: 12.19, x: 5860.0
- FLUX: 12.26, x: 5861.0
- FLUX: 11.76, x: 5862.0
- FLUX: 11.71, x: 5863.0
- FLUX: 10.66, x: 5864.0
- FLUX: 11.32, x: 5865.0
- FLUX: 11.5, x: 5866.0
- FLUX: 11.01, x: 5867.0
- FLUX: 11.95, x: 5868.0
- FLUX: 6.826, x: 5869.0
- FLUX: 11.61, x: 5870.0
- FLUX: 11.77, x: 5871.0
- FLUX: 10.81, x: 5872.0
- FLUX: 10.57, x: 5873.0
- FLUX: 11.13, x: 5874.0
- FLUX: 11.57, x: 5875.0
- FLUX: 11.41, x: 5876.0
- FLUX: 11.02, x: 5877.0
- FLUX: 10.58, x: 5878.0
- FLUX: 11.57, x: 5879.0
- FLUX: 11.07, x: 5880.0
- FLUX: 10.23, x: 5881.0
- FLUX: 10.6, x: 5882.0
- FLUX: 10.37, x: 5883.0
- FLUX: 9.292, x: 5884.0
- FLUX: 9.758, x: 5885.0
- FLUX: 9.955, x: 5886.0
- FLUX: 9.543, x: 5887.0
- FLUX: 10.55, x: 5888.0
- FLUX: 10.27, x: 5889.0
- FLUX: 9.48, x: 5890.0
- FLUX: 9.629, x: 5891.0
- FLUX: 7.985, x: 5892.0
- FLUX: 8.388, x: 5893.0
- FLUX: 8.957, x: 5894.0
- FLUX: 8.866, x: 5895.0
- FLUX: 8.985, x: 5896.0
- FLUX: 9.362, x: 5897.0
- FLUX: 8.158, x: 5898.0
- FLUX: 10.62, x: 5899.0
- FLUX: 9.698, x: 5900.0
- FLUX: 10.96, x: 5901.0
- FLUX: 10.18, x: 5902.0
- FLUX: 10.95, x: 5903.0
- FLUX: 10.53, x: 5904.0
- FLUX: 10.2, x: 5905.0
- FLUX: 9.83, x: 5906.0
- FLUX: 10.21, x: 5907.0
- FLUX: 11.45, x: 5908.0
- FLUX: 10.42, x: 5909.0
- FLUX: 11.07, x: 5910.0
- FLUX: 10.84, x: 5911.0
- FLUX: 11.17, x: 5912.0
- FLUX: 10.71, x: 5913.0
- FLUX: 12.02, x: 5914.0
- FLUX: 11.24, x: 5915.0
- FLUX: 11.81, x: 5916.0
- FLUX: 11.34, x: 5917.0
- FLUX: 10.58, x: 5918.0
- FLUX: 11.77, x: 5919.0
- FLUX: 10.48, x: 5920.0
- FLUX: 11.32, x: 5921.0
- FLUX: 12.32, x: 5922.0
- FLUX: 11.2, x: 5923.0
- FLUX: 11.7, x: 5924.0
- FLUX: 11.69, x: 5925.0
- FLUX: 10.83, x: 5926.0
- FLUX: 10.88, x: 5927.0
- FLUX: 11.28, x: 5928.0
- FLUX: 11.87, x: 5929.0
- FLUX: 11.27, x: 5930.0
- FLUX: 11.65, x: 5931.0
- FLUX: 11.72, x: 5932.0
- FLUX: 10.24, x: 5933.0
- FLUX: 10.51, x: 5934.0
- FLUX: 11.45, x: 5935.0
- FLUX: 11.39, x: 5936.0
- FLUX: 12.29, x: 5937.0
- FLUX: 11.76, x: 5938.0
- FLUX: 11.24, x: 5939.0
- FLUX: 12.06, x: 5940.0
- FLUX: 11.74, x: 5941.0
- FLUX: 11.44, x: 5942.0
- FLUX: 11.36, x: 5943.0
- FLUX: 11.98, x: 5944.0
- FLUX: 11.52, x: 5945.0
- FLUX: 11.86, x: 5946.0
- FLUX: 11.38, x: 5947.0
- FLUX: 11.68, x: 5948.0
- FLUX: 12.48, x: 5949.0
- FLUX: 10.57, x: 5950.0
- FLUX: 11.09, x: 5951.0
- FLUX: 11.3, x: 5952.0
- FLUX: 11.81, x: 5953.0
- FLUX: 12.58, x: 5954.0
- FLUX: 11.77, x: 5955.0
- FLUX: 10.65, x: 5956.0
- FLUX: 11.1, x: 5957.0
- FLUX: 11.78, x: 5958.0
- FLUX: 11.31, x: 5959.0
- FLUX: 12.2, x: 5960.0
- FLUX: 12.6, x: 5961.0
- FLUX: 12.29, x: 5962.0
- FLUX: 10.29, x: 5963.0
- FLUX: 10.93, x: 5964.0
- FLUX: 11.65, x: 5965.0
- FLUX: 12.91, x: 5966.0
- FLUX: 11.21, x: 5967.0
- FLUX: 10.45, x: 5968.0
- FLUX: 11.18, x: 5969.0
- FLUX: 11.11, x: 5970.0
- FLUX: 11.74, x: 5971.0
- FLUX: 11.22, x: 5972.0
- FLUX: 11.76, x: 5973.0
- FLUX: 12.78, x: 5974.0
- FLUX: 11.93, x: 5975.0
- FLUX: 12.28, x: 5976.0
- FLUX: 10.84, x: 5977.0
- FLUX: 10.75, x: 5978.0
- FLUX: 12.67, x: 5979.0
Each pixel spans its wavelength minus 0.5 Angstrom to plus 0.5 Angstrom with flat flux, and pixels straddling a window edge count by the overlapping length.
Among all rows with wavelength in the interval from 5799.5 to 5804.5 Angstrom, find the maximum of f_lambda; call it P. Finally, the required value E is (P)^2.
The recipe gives 157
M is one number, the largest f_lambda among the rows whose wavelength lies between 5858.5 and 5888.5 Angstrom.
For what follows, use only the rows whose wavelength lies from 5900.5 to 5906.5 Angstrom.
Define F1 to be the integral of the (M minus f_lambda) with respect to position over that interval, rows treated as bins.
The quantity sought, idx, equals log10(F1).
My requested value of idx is 1.10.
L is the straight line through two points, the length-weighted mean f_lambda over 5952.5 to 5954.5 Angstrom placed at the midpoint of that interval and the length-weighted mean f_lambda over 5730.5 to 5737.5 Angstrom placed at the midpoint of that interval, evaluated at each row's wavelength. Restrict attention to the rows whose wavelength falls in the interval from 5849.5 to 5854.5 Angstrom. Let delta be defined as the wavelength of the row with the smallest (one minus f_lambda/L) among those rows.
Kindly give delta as 5851.0 Angstrom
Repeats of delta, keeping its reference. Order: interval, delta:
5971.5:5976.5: 5974.0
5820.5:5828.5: 5821.0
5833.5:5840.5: 5836.0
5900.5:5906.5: 5901.0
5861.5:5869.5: 5868.0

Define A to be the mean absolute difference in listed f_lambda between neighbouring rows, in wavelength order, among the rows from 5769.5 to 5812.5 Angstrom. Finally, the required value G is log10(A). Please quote -0.04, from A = 0.90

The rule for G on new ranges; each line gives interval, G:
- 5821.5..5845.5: 0.02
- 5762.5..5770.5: 0.08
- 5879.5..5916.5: -0.17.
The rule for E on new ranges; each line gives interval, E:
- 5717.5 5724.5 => 146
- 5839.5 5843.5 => 163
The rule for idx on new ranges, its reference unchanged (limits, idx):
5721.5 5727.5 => 0.70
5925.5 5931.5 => 0.88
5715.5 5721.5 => 0.85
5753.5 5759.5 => 0.79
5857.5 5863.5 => 0.56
